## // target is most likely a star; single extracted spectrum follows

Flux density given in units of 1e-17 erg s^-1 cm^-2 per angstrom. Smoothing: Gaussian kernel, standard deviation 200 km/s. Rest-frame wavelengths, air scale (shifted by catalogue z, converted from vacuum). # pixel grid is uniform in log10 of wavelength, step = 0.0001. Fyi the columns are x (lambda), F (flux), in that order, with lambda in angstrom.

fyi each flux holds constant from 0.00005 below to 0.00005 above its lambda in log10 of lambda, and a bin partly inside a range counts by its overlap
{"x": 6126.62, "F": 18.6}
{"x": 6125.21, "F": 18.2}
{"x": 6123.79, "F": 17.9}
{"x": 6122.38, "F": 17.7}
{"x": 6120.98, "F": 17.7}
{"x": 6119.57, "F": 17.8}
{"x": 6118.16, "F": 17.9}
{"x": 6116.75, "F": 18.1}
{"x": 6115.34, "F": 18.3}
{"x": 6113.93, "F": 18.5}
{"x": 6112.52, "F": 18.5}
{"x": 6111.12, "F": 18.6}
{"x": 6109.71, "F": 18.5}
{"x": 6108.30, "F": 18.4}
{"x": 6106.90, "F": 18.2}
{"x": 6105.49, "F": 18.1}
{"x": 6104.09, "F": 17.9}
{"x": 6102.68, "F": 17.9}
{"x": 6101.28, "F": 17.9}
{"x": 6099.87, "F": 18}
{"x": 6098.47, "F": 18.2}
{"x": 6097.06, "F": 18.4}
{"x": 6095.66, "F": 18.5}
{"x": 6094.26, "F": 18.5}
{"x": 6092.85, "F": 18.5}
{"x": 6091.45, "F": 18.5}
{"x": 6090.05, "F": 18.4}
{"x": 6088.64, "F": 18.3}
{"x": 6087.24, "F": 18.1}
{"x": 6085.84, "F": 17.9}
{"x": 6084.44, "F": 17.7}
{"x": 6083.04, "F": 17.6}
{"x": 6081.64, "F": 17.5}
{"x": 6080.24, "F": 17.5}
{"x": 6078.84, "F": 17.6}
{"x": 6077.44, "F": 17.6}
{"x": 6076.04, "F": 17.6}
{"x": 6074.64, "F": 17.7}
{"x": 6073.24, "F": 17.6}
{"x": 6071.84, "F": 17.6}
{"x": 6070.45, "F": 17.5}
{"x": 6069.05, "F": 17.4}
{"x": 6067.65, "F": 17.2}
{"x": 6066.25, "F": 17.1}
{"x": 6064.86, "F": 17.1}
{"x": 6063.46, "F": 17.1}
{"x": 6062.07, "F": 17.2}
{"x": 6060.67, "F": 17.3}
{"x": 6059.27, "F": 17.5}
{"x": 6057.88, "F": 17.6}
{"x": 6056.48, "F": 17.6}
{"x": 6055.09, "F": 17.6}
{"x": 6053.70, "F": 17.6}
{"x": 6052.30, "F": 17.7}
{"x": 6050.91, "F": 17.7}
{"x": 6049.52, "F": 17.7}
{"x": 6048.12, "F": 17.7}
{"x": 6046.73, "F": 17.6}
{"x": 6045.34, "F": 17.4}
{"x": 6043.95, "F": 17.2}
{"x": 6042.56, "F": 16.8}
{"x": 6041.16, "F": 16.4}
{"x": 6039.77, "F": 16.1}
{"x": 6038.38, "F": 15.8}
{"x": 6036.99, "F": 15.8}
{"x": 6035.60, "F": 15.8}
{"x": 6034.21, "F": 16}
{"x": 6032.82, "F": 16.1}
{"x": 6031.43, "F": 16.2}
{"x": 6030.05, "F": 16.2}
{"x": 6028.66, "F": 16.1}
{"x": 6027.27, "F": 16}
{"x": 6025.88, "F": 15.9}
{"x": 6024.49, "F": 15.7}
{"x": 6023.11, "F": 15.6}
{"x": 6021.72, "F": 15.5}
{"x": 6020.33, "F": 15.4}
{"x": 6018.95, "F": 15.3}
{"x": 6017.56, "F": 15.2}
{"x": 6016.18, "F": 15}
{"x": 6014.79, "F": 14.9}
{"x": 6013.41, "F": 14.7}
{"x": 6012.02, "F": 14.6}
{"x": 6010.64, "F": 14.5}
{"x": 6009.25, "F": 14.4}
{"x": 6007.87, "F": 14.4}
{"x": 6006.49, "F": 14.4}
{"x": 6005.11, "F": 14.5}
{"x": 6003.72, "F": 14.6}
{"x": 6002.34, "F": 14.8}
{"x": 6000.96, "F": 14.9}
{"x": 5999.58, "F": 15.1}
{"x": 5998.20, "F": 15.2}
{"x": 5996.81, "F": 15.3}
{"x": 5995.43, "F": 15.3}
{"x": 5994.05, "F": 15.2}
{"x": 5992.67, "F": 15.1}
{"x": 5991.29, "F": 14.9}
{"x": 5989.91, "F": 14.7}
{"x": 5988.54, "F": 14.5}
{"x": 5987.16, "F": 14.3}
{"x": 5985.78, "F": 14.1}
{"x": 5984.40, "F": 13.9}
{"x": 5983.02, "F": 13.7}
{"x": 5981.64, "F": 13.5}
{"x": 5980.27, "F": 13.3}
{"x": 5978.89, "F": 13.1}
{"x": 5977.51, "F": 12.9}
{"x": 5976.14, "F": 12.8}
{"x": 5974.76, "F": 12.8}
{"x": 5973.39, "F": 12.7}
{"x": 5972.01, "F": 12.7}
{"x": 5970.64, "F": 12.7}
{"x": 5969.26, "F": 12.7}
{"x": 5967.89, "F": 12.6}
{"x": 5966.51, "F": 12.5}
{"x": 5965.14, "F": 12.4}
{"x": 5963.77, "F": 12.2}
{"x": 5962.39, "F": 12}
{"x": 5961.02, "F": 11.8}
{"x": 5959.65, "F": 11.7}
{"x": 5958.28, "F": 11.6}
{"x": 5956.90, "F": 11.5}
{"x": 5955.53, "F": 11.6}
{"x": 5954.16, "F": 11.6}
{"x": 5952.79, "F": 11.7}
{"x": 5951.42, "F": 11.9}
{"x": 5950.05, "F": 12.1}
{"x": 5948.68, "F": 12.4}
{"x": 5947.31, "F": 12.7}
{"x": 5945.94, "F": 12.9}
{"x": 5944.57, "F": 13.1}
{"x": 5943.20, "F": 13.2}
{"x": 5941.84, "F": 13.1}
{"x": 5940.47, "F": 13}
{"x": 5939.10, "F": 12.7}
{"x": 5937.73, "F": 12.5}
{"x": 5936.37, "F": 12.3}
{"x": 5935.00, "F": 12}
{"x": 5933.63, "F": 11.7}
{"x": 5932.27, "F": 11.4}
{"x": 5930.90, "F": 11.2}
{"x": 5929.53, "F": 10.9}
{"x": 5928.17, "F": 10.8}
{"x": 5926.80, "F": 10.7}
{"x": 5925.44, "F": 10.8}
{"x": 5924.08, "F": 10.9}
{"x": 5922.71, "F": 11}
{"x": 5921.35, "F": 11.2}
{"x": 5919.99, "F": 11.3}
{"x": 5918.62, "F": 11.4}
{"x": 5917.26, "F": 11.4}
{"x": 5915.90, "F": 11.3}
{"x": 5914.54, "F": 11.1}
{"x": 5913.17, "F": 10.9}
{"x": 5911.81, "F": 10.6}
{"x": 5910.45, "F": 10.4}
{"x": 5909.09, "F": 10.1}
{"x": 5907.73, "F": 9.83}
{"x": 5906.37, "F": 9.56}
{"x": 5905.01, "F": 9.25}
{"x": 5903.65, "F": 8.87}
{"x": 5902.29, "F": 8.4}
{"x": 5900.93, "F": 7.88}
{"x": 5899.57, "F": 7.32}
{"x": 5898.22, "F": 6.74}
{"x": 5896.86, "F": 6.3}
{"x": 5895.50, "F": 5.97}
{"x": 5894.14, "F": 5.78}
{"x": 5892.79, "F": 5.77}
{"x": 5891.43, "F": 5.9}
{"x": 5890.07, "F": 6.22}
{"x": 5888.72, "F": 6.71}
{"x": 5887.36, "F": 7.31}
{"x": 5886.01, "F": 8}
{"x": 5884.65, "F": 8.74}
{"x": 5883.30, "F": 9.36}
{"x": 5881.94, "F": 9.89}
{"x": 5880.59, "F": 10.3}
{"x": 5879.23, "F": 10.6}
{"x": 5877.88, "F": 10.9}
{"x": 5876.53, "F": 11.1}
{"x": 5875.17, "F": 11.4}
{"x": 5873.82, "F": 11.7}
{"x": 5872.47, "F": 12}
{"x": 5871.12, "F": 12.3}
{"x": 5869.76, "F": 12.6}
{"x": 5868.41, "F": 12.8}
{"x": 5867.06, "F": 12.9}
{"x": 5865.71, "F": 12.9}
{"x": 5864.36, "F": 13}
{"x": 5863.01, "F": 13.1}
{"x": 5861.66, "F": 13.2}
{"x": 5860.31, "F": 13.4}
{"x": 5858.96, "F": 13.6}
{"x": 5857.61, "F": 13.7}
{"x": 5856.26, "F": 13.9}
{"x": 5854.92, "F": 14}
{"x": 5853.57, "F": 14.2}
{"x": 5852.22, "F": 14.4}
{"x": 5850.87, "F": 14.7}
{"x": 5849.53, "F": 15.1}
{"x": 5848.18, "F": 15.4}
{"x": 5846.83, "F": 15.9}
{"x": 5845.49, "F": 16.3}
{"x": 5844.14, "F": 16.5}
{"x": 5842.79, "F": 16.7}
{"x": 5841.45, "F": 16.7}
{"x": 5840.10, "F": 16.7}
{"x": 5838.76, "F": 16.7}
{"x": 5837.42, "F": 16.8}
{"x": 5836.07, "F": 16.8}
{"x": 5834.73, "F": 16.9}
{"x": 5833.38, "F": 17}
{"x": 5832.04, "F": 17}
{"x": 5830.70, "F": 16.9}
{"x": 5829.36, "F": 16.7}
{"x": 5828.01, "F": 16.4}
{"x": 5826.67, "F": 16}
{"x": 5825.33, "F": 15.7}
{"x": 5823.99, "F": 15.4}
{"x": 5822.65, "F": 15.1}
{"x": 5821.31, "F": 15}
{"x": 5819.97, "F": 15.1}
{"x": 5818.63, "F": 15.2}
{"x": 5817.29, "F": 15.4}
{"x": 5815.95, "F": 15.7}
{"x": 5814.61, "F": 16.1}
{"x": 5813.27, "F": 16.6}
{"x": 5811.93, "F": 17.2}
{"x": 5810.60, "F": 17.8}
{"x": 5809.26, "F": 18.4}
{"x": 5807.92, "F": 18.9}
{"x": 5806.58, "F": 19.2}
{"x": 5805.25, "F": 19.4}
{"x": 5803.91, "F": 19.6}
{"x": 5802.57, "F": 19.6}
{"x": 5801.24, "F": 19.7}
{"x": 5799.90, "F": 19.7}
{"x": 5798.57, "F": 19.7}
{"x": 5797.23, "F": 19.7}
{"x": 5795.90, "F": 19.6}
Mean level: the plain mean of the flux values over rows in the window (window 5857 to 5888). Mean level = 12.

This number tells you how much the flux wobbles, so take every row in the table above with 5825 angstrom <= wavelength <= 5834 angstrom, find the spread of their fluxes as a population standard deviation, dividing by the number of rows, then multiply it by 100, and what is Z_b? 48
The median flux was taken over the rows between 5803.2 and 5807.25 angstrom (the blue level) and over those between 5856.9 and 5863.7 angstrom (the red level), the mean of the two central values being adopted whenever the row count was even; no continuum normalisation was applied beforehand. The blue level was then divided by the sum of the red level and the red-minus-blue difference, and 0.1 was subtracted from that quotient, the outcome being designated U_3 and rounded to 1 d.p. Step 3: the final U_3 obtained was 2.5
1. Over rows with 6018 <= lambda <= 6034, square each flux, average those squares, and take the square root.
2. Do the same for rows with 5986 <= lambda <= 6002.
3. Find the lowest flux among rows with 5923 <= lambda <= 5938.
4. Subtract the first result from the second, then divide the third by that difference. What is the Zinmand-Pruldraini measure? -12.4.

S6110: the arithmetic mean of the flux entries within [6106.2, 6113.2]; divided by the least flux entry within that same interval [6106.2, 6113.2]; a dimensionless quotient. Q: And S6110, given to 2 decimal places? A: 1.01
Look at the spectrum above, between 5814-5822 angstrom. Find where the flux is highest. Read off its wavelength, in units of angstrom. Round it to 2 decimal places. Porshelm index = 5814.61 angstrom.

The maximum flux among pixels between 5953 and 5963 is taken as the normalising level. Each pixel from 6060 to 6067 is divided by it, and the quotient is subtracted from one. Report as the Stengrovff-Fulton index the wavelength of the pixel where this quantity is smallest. 6060.67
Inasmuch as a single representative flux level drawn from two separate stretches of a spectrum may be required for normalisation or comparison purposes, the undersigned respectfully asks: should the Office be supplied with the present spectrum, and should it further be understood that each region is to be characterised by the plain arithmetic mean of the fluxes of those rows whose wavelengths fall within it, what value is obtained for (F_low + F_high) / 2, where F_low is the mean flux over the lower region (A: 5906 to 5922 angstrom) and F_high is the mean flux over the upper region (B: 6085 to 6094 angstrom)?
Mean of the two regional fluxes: 14.5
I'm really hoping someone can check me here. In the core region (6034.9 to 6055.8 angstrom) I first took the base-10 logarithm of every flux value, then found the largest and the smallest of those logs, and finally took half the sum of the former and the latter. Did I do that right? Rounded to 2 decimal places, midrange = 1.22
